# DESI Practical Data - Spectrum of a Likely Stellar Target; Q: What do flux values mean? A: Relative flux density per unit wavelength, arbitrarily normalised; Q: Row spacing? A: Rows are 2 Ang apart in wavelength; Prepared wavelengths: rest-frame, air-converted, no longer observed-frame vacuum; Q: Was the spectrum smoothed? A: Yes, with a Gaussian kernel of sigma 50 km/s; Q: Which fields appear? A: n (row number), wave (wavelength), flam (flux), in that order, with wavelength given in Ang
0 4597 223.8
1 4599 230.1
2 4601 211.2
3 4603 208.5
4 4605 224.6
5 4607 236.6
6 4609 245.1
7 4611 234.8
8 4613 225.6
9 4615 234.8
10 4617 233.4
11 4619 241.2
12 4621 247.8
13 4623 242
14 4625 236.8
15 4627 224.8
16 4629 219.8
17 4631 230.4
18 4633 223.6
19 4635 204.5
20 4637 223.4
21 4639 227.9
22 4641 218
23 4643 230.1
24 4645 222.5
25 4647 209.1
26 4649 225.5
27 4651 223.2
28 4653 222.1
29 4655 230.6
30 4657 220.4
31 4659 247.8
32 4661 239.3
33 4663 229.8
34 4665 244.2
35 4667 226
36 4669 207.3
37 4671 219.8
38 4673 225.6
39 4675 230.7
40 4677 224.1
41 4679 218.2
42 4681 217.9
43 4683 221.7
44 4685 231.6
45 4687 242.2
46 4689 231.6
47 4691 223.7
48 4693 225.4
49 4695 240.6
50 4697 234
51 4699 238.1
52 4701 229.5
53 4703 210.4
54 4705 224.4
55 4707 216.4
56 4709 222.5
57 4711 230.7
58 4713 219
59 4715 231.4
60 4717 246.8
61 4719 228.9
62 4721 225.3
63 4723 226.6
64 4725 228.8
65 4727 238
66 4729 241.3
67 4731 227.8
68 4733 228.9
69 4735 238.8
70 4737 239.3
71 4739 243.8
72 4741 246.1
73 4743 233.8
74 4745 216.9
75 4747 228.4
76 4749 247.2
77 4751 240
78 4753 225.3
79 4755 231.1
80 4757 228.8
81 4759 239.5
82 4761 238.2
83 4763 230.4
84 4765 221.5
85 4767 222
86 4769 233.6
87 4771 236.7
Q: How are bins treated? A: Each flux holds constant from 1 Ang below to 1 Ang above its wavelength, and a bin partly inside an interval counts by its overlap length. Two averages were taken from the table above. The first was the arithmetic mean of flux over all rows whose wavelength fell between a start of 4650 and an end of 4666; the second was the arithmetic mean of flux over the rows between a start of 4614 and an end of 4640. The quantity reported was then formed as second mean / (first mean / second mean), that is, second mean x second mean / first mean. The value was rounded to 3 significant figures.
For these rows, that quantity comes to 228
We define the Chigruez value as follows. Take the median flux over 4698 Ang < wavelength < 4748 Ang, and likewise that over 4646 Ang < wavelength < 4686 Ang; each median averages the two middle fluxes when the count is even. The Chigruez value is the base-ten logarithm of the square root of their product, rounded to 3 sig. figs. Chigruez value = 2.36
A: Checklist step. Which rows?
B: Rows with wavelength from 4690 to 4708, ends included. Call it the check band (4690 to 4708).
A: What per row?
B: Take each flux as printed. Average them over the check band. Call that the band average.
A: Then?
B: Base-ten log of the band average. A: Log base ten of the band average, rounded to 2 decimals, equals 2.36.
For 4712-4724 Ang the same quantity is 2.36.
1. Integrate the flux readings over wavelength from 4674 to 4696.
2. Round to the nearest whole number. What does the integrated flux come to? 5015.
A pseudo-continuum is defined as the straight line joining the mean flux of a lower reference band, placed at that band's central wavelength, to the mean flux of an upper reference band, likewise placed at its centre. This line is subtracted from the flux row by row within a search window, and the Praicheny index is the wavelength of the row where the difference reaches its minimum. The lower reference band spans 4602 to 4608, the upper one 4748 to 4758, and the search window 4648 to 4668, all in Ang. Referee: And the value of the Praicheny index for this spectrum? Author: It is 4657 Ang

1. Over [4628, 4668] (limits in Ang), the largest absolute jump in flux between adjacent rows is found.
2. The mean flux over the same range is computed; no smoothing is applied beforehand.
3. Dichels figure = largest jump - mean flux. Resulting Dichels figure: -199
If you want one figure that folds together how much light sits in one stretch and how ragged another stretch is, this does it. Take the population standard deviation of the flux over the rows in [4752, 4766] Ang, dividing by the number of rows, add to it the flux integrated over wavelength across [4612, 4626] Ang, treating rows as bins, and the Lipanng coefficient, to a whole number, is 3329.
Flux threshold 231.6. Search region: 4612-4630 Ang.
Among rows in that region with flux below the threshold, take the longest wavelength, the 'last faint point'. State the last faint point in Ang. 4629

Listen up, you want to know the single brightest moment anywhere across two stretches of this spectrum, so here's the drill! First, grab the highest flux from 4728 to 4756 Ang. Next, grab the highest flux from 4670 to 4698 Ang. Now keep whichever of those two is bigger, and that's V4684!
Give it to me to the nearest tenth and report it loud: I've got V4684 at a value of 247.2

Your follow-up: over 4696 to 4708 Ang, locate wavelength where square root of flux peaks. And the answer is 4699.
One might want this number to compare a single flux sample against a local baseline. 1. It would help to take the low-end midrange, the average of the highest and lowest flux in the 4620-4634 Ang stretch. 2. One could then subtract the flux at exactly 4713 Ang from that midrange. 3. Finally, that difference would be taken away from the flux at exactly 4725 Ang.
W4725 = 214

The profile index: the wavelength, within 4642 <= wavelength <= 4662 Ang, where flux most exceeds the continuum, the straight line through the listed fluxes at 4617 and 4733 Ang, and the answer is 4659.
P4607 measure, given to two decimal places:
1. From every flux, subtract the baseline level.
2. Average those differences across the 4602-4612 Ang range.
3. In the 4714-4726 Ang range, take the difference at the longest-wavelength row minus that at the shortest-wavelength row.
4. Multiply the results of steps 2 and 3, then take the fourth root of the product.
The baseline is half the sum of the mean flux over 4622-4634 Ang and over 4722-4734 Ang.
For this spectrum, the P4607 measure 1.21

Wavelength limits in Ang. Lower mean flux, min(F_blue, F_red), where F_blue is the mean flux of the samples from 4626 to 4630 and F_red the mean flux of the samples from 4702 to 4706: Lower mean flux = 217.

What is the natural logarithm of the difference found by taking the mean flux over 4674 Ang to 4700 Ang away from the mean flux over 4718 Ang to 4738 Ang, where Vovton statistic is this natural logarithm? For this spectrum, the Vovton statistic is 1.1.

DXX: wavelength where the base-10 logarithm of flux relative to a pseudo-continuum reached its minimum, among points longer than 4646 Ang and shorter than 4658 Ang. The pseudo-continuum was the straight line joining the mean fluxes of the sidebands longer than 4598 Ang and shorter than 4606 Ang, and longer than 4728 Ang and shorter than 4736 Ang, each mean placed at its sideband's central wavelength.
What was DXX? 4647 Ang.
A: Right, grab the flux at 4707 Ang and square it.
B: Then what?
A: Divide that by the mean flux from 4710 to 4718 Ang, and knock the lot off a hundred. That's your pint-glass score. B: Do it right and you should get -102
